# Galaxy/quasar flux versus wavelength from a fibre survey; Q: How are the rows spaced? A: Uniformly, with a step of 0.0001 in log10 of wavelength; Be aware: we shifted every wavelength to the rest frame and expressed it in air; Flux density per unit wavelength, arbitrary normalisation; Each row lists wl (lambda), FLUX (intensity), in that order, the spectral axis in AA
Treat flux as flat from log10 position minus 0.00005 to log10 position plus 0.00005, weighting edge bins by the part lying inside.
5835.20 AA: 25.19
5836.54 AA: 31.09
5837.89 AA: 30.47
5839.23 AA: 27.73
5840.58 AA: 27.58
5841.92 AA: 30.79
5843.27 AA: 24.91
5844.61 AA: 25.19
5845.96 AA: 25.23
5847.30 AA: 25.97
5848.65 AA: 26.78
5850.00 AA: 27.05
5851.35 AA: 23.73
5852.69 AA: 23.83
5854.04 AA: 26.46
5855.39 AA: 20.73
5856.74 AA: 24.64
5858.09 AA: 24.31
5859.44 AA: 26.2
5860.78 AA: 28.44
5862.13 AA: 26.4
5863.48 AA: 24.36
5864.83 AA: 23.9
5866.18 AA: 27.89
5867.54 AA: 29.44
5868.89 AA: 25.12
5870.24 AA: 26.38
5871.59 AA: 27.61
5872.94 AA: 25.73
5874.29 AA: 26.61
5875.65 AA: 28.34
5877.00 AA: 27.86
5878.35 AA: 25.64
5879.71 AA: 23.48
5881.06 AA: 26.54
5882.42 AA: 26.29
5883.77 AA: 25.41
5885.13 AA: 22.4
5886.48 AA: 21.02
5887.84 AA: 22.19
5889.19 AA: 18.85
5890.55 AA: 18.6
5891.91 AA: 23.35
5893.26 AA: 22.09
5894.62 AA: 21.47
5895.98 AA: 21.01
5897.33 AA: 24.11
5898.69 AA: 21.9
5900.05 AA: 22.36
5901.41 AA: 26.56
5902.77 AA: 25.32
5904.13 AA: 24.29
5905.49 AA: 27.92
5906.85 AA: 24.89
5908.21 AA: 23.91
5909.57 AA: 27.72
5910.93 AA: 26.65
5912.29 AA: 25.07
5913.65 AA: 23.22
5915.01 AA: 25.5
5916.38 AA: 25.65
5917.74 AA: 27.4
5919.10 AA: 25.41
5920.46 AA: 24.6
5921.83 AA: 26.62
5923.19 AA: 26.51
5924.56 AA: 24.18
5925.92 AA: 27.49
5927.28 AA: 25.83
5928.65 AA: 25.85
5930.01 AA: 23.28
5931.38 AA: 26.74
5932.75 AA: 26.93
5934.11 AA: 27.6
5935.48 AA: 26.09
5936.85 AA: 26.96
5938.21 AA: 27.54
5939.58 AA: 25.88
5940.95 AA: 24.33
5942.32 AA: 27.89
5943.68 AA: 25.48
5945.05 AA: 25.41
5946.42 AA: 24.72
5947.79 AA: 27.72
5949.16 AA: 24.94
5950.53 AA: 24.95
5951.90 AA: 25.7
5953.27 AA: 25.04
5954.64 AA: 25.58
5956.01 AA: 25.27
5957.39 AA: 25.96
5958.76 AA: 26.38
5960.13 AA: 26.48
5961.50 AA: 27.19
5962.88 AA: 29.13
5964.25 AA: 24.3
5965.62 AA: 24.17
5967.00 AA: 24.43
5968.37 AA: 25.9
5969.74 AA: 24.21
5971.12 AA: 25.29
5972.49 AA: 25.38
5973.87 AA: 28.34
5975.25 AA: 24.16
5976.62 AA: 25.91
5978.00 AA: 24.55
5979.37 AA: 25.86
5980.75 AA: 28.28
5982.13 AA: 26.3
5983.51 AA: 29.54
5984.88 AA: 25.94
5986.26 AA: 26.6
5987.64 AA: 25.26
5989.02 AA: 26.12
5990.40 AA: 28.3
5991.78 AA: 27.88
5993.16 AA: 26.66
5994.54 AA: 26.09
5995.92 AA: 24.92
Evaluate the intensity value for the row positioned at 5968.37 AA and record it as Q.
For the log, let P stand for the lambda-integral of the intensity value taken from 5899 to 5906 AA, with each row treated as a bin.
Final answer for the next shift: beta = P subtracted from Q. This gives -149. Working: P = 175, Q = 25.9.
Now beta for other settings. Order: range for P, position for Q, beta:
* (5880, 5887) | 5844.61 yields -145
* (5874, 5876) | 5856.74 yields -30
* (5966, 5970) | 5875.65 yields -71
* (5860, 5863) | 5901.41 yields -55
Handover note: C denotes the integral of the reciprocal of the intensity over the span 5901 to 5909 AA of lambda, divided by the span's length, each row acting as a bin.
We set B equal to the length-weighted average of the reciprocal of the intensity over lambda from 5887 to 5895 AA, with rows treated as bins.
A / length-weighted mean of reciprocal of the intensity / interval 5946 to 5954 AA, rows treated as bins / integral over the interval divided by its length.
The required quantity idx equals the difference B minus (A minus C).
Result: 0.0479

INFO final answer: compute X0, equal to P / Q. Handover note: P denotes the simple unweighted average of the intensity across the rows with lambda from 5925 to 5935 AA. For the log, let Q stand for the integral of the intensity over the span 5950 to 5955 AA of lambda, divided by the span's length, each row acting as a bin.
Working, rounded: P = 26.2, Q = 25.3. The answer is 1.04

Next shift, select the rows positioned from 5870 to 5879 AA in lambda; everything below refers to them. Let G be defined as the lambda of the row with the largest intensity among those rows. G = 5875.65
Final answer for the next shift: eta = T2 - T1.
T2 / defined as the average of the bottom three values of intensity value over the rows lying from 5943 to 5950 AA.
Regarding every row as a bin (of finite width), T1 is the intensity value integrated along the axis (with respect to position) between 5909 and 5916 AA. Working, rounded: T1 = 179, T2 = 25.0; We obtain -154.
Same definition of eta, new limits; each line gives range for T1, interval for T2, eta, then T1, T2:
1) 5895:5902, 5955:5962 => -136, 162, 25.9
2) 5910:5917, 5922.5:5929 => -152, 177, 25.3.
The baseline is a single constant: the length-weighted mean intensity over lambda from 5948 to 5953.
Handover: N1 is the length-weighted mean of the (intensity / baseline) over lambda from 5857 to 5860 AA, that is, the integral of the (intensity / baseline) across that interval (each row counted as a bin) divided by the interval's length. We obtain 0.99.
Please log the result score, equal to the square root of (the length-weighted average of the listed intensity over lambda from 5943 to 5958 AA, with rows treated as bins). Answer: 5.05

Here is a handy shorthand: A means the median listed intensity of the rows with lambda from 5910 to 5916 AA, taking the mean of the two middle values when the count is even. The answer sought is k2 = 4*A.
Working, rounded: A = 25.3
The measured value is 101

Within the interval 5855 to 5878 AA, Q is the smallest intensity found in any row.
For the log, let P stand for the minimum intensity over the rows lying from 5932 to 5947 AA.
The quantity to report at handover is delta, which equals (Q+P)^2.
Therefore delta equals 2030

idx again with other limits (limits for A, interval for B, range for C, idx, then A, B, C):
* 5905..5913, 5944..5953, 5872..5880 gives 0.0385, 0.0387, 0.0392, 0.0379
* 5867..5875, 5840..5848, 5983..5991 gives 0.0377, 0.0375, 0.0378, 0.0373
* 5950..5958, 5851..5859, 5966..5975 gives 0.0419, 0.0393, 0.0419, 0.0393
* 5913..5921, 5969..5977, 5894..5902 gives 0.0437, 0.0396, 0.0393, 0.0440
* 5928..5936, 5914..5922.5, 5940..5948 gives 0.0392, 0.0385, 0.0389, 0.0388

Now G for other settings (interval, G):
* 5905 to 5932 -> 5905.49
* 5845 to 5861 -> 5860.78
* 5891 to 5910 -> 5905.49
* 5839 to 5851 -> 5841.92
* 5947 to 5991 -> 5983.51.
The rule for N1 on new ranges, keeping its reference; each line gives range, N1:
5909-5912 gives 1.06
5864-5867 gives 1.02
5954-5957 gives 1.00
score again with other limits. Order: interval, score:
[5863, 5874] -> 5.13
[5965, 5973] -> 4.99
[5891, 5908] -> 4.87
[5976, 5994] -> 5.17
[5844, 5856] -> 5.00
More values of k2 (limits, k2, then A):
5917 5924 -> 106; 26.5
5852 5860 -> 98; 24.5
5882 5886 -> 102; 25.4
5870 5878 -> 108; 27.1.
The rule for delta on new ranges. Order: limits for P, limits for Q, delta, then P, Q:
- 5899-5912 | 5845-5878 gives 1857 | 22.36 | 20.73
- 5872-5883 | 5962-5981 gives 2270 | 23.48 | 24.16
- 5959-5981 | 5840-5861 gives 2015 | 24.16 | 20.73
